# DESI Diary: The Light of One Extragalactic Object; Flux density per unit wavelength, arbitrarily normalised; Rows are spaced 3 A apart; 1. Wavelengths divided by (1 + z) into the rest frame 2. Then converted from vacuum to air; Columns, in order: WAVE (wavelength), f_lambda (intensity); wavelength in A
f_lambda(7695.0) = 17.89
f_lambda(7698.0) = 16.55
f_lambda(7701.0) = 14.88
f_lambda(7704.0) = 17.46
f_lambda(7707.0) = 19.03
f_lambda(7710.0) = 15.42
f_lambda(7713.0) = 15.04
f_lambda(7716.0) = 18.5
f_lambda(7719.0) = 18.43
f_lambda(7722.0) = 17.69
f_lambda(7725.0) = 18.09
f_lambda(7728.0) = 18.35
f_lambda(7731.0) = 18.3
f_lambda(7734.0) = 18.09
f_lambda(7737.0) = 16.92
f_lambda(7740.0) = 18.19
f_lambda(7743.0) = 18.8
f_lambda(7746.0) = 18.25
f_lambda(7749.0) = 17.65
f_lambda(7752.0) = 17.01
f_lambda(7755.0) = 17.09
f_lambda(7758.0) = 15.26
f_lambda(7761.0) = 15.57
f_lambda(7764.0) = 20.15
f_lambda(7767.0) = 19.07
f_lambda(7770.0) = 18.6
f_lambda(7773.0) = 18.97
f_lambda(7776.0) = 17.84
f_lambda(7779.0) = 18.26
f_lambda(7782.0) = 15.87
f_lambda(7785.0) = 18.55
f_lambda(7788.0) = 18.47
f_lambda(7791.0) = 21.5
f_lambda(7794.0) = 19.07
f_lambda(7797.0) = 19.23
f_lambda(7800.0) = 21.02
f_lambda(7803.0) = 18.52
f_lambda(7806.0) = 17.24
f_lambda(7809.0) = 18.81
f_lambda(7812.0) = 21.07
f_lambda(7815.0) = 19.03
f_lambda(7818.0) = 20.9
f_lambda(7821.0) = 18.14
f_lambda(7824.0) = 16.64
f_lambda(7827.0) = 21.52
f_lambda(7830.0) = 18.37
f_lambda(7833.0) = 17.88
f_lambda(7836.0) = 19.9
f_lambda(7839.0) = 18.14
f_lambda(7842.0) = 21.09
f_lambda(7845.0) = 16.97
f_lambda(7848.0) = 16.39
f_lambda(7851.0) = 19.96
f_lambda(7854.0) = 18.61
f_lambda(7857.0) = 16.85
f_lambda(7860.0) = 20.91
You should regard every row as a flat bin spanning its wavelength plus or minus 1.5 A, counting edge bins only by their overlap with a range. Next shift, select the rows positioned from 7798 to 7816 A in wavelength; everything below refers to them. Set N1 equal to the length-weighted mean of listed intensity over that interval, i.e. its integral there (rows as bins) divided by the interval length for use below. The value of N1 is 19.3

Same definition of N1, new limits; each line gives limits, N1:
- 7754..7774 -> 17.8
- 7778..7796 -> 18.6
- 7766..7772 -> 18.8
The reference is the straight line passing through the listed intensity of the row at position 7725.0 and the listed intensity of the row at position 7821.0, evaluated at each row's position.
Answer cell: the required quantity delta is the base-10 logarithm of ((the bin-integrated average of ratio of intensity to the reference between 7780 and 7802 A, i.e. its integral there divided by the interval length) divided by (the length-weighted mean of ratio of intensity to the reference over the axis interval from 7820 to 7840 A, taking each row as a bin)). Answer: 0.009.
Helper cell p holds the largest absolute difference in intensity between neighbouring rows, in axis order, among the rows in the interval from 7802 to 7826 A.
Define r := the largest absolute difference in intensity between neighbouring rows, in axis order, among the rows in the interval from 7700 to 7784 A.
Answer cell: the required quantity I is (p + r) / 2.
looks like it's 3.7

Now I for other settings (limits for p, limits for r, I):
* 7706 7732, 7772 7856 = 4.2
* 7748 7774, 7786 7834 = 4.7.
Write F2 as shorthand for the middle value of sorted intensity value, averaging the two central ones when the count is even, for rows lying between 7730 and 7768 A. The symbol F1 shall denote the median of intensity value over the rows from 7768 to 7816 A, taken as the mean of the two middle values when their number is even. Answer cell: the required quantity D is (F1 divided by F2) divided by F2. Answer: 0.0572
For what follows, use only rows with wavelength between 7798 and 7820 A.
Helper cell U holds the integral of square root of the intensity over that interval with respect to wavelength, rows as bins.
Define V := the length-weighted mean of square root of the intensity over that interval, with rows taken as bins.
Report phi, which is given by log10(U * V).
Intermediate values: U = 97.0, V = 4.41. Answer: 2.63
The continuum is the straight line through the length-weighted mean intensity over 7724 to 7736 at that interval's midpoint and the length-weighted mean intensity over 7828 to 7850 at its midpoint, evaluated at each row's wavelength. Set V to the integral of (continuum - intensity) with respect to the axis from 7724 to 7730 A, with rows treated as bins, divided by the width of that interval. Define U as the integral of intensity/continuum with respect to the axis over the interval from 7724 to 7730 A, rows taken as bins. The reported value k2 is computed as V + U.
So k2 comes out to 5.9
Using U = 6.03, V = -0.1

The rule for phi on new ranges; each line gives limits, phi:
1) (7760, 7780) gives 2.57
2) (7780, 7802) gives 2.62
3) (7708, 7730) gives 2.58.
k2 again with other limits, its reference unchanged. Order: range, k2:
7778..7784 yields 6.8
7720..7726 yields 6.1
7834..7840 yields 5.7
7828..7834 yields 6.0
